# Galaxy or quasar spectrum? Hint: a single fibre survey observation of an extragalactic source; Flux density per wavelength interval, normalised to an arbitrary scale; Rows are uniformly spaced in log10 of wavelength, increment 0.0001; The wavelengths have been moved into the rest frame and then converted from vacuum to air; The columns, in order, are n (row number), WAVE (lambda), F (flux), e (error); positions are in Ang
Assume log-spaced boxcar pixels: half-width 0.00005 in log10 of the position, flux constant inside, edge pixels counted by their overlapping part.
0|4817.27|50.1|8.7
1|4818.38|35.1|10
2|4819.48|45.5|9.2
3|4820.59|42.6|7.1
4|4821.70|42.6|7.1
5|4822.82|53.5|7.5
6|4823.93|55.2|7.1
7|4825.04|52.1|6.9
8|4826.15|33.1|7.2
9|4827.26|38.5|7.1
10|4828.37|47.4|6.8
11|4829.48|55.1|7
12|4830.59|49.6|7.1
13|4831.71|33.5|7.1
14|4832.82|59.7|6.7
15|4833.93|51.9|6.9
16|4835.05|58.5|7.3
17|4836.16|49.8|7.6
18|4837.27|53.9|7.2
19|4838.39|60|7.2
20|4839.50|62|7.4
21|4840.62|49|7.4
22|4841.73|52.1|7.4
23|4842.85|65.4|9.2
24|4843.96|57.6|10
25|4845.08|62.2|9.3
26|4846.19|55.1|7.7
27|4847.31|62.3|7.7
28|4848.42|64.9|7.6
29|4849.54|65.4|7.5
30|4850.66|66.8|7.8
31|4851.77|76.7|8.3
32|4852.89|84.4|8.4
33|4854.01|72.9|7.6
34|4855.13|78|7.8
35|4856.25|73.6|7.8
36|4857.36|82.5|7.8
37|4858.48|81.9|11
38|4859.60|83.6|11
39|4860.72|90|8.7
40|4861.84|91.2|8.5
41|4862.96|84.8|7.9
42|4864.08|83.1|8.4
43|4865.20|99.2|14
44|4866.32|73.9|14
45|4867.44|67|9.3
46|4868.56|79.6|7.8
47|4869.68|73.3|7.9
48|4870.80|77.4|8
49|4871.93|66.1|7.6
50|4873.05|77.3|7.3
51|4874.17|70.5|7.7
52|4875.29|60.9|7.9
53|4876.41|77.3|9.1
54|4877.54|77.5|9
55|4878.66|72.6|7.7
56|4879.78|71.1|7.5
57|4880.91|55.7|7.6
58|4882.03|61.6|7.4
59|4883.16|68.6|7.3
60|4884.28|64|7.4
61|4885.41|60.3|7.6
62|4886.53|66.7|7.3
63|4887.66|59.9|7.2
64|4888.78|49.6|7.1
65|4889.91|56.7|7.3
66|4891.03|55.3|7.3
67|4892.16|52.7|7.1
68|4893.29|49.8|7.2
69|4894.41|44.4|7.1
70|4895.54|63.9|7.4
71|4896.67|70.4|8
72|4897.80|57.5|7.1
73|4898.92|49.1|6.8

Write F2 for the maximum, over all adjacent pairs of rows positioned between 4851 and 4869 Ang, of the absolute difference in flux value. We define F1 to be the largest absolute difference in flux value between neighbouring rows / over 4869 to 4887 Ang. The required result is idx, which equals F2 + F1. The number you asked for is 41.7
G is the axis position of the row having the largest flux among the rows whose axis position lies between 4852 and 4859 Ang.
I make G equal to 4852.89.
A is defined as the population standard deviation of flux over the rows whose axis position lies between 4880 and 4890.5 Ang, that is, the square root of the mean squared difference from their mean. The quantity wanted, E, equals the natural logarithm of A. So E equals 1.71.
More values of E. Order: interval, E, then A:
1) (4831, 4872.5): 2.63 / 13.9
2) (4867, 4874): 1.65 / 5.2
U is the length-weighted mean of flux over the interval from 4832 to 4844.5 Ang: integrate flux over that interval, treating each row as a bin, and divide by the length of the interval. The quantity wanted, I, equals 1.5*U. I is 84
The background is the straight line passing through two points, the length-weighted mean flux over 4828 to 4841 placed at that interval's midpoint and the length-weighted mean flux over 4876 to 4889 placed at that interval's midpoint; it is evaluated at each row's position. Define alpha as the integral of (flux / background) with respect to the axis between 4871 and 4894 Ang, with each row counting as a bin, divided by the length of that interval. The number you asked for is 0.98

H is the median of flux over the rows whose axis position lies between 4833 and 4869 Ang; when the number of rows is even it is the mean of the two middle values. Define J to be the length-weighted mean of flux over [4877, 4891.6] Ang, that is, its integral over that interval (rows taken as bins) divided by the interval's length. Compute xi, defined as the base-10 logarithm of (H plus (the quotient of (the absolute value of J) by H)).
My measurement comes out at 1.83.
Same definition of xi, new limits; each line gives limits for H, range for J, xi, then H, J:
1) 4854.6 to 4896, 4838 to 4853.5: 1.86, 71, 63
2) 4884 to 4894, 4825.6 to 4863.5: 1.76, 57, 63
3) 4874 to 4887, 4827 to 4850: 1.84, 68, 55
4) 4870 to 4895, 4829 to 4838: 1.80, 63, 52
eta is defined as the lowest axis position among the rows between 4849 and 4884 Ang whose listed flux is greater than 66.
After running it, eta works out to 4850.66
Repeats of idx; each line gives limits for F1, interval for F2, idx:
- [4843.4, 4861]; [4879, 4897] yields 31.0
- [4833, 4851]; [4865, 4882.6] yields 38.6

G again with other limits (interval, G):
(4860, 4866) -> 4865.20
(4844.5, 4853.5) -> 4852.89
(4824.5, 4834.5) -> 4832.82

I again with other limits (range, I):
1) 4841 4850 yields 91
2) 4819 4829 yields 69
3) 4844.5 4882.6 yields 111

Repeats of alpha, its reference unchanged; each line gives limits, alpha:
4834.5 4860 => 1.17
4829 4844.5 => 1.02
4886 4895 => 0.80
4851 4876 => 1.30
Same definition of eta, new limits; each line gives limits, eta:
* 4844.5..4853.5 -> 4850.66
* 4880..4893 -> 4883.16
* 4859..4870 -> 4859.60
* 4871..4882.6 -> 4871.93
